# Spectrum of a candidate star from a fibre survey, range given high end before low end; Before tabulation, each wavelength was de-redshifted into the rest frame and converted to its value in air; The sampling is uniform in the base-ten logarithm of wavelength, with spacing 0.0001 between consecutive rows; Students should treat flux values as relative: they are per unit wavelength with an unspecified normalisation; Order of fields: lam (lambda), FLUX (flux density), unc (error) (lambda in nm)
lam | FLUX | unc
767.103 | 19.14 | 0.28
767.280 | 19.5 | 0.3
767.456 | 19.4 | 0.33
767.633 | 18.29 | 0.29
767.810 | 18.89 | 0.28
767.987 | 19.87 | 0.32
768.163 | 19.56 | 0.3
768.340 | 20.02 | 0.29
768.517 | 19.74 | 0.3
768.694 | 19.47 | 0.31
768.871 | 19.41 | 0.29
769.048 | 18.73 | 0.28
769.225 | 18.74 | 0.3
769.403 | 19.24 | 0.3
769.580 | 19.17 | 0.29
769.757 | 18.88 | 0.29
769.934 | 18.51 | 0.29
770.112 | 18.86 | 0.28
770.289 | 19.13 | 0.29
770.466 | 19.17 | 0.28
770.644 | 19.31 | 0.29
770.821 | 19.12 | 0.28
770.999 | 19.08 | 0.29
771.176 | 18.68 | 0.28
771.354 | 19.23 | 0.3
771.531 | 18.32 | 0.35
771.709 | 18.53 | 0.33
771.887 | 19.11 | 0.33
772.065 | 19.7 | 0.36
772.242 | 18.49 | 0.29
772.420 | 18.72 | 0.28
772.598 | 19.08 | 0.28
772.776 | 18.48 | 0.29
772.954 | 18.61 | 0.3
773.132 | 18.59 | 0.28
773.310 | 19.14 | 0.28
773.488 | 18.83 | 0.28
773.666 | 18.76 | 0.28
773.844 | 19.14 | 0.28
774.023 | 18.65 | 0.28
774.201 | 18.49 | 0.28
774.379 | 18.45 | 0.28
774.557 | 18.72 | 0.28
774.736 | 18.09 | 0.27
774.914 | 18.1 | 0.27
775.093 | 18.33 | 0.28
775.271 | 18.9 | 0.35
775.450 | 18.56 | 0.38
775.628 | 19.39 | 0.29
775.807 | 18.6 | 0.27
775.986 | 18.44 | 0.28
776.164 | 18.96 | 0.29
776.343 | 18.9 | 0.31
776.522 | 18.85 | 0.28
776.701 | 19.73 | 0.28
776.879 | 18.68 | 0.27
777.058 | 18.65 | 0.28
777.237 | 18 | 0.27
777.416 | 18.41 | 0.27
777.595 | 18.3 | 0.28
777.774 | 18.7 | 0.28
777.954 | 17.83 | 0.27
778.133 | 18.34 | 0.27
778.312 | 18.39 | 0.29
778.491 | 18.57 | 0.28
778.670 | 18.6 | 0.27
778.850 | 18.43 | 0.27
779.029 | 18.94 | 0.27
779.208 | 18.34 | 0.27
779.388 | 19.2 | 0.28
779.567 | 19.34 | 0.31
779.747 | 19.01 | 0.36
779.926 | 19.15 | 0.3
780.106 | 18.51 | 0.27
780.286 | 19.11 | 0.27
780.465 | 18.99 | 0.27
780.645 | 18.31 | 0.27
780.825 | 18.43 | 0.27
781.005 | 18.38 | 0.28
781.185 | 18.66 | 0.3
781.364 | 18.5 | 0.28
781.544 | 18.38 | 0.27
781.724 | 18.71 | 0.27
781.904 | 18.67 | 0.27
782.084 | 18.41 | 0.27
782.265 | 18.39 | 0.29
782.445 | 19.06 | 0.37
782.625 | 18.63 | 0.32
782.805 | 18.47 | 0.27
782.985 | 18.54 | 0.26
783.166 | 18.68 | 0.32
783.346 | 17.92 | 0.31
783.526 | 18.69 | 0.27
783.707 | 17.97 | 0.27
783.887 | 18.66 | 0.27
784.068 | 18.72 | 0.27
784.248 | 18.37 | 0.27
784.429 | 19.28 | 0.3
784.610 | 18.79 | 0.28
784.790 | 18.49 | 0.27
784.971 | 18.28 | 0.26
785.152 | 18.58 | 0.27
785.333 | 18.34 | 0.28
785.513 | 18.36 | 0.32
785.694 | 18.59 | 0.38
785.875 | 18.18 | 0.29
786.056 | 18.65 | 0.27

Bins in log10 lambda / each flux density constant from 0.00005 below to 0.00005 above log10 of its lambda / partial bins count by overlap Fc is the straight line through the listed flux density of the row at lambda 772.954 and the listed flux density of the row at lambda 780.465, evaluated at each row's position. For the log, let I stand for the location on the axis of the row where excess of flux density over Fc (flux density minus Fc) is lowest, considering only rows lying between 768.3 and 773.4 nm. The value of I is 771.531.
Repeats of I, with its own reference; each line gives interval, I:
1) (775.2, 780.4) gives 777.954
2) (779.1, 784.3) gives 783.346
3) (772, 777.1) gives 774.736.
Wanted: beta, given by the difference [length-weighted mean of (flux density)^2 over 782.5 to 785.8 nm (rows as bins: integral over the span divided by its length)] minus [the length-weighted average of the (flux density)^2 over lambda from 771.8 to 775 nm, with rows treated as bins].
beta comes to -7.7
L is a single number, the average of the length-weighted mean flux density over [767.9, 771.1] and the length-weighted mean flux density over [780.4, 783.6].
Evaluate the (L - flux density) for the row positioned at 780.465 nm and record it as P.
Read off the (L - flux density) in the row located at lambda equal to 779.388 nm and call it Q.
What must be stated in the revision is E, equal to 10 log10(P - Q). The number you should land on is -7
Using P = -0.11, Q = -0.32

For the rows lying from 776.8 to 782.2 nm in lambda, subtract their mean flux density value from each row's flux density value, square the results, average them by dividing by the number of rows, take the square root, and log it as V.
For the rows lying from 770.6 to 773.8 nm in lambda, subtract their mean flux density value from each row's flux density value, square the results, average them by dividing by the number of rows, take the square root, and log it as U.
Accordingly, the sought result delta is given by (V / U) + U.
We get 1.32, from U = 0.35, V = 0.341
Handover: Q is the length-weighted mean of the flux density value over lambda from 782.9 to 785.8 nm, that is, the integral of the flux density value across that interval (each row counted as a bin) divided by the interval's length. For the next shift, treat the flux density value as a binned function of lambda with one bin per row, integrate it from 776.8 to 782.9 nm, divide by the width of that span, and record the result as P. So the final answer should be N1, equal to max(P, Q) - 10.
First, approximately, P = 18.6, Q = 18.5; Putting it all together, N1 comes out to 8.6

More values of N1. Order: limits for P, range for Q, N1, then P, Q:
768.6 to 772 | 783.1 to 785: 9.0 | 19.0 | 18.5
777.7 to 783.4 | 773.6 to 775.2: 8.6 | 18.6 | 18.5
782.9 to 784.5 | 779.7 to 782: 8.7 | 18.5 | 18.7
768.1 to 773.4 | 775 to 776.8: 9.0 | 19.0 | 18.9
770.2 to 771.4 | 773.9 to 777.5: 9.1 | 19.1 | 18.6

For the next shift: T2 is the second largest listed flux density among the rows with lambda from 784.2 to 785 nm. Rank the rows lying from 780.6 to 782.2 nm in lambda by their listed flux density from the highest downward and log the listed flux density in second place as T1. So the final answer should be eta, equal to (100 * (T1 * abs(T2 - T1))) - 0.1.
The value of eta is 224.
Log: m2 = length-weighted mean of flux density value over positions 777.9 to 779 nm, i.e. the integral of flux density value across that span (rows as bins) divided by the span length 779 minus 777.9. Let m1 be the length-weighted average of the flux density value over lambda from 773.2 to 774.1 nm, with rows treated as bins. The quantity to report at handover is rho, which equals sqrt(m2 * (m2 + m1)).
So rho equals 26.2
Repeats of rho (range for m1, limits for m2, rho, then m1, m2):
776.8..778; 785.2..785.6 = 26.0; 18.4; 18.4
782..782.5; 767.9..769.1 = 27.3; 18.6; 19.6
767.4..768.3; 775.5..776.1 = 26.8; 19.2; 18.8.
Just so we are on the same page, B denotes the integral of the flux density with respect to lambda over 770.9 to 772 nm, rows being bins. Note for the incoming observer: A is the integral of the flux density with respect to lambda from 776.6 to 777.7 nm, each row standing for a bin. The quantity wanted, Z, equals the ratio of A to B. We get 0.99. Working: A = 20.51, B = 20.7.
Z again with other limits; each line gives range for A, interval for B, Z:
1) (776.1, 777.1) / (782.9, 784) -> 0.94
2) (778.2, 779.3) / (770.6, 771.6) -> 1.08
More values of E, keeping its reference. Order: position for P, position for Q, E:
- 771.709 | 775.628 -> -1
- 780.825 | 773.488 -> -4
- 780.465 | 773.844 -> -8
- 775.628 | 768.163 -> -8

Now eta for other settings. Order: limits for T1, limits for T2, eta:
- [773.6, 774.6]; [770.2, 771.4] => 882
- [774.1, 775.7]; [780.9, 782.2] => 435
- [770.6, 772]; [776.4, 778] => 731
